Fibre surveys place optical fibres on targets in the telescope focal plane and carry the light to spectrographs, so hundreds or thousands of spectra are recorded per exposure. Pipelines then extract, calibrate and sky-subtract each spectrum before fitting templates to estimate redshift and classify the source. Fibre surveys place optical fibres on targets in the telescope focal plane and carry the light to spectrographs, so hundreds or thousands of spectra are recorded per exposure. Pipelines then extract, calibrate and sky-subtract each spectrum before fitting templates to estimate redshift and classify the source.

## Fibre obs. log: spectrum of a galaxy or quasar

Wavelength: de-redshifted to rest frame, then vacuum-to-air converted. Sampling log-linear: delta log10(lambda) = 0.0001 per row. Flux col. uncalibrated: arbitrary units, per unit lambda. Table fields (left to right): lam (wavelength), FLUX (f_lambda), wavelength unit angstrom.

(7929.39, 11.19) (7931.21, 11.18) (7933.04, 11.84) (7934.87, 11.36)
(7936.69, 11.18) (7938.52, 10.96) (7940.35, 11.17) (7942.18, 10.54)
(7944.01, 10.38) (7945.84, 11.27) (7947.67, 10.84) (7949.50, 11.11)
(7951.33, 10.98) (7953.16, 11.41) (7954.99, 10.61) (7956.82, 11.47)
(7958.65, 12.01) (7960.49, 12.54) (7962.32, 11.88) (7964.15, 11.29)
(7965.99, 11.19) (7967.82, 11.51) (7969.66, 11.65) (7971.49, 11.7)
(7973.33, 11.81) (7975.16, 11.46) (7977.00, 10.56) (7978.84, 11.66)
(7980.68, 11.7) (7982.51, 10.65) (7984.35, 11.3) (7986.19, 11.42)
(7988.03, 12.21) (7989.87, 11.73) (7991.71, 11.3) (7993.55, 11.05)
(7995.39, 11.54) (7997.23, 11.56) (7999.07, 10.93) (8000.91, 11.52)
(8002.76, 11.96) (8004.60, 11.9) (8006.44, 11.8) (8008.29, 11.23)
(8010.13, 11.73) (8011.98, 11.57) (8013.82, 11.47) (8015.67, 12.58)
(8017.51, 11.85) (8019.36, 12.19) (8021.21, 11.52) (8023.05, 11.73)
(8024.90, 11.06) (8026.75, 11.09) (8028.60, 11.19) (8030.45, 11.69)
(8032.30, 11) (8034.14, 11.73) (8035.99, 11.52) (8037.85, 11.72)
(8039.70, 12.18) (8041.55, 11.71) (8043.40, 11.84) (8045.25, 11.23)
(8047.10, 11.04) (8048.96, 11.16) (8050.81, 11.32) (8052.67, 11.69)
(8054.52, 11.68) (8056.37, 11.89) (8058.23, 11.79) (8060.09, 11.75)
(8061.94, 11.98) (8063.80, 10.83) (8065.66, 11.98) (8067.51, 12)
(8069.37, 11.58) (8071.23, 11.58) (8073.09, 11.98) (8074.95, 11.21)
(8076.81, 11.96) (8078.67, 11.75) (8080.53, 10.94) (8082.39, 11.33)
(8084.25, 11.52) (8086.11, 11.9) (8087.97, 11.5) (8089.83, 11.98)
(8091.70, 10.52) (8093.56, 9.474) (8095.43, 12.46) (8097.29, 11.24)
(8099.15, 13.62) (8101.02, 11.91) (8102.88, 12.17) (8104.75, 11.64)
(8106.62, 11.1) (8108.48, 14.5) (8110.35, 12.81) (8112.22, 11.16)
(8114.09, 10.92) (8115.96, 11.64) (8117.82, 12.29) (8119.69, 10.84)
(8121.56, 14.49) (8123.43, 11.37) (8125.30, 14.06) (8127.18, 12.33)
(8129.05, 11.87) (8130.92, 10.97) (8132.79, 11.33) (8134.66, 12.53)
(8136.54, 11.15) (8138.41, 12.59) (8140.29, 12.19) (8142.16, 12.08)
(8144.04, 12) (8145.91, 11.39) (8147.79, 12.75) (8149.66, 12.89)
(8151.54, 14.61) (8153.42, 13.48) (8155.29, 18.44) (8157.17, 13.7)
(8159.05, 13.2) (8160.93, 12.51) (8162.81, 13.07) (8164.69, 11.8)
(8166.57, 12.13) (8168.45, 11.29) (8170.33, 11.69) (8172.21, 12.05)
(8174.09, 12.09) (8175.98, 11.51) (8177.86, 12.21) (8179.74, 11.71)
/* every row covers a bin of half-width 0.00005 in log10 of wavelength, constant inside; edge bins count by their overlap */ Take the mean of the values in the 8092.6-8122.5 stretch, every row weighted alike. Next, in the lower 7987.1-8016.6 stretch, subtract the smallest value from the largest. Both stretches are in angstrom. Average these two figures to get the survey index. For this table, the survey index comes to 6.83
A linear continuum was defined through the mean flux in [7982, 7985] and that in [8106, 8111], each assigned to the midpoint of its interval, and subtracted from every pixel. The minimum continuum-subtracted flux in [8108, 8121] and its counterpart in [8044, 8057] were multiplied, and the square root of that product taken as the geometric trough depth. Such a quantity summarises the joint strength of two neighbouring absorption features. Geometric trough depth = 1.4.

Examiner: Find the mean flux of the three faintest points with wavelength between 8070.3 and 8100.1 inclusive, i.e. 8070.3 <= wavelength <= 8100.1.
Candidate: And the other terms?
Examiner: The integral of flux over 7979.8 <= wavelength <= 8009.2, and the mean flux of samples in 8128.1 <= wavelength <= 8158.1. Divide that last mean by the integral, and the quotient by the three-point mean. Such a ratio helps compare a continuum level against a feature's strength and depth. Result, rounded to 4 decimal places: 0.0037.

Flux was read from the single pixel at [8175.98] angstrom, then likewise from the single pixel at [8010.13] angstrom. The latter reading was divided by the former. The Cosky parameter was 1.02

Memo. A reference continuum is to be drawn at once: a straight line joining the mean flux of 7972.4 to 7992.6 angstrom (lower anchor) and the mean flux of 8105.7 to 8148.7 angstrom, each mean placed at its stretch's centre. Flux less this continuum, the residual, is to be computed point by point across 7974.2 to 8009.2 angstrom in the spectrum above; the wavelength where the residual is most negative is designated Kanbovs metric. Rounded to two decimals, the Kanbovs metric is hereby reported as 7977.00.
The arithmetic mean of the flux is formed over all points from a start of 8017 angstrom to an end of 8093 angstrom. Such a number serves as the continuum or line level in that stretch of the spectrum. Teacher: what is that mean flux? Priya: 11.6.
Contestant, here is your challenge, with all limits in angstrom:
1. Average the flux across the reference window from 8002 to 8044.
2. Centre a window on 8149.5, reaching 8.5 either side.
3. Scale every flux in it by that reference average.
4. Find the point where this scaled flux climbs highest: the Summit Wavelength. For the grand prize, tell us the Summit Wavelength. 8155.29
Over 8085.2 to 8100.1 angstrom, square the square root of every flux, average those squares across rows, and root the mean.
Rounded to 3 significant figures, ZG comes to 3.40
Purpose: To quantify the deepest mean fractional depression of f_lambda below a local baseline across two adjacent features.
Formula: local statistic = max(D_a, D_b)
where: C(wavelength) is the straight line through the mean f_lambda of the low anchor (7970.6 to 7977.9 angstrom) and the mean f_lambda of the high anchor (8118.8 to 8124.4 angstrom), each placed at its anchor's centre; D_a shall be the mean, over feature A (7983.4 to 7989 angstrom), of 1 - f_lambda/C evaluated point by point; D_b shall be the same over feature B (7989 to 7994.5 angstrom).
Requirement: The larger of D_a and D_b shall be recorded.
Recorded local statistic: 0.011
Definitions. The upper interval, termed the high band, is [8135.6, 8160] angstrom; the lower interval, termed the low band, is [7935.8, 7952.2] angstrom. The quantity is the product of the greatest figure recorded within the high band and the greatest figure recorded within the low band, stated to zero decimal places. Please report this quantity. 208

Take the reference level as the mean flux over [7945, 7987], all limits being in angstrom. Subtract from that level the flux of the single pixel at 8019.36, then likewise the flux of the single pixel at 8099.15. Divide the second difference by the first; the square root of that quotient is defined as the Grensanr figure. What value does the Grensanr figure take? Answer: 1.7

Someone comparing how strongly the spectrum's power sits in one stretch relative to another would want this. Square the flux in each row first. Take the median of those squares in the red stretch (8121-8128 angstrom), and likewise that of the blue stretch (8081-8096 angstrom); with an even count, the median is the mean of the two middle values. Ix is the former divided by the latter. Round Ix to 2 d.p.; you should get 1.32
